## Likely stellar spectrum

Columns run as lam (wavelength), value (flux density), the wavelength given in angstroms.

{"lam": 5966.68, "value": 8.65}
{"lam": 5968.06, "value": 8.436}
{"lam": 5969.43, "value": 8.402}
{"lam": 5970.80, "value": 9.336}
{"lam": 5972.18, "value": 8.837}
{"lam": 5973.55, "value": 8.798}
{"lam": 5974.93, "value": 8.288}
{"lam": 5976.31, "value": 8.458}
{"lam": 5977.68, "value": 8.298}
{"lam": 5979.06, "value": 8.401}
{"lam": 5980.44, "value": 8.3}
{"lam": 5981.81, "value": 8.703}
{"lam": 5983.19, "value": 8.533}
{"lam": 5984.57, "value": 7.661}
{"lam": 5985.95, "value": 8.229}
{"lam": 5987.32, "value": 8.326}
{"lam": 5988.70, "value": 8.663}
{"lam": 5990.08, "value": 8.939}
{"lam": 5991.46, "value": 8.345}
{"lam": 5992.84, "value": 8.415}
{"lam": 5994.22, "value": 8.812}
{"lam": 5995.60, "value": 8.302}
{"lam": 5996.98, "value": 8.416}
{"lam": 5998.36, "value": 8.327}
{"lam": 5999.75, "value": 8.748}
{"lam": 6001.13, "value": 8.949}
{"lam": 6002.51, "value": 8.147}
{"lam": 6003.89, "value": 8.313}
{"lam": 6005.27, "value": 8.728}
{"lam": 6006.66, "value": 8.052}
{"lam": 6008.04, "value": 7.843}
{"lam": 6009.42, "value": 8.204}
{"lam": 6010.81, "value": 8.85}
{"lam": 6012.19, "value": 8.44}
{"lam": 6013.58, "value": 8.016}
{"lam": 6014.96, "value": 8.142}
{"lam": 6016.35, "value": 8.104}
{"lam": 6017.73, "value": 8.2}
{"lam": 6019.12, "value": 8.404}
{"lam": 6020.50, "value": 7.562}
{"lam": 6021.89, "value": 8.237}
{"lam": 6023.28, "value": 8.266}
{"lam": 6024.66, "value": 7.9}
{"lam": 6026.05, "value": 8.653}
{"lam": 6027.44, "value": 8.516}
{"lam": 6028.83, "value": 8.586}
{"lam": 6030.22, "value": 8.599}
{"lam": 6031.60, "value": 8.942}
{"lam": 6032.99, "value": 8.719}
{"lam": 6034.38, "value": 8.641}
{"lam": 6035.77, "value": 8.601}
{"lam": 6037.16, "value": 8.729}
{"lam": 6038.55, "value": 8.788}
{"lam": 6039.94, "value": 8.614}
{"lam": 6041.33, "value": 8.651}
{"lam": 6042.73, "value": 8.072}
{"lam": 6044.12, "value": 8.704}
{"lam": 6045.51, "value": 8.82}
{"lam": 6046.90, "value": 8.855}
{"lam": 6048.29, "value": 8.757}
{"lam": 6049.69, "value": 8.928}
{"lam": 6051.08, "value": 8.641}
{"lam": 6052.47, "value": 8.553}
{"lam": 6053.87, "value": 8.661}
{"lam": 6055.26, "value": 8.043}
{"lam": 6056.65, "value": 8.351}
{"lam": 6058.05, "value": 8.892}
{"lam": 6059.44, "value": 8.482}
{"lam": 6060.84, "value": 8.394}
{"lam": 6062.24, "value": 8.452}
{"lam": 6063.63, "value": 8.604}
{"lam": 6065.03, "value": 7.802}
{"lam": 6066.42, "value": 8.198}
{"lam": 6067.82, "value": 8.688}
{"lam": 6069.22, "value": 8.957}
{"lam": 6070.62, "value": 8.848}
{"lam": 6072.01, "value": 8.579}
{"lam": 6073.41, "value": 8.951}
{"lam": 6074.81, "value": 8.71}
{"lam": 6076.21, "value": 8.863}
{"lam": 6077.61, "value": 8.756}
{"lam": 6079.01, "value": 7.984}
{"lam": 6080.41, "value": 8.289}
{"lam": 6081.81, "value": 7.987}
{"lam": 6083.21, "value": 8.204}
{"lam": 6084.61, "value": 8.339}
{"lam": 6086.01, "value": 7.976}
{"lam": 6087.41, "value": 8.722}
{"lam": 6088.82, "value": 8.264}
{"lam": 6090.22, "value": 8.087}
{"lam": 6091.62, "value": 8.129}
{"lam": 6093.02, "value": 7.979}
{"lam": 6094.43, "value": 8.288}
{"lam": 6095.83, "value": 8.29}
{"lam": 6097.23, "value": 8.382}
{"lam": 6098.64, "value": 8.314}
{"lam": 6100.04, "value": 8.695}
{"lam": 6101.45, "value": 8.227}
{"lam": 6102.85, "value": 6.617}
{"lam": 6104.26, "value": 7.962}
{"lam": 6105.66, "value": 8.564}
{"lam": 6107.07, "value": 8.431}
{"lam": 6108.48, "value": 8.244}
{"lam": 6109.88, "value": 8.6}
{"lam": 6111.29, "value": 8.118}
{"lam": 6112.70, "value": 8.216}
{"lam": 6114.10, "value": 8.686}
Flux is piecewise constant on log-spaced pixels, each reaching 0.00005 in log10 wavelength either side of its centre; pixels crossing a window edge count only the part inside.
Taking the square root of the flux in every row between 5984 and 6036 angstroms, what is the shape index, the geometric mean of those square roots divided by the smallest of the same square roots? 1.05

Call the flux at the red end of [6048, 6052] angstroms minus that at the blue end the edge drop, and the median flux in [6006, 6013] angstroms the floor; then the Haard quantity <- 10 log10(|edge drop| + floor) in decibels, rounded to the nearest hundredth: 9.20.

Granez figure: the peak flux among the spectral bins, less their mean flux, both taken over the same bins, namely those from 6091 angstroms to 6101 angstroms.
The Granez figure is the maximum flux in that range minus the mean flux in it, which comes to 0.40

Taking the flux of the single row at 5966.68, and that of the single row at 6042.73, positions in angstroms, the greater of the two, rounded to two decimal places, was 8.65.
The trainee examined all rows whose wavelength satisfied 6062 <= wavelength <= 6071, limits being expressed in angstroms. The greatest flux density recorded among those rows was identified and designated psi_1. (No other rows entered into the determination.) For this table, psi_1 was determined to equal 8.957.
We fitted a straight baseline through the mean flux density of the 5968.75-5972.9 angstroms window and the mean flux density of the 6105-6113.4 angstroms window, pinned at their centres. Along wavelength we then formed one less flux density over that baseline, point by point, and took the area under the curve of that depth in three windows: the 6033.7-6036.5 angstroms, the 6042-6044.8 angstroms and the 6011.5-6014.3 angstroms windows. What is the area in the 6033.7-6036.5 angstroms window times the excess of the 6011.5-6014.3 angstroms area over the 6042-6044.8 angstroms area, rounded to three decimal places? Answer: 0.000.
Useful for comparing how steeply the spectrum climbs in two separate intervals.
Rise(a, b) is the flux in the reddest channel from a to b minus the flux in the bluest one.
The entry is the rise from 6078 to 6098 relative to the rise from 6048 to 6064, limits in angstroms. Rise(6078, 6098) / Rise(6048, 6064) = -2.6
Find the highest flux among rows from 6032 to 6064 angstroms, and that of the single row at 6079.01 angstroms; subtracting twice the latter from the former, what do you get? -7.0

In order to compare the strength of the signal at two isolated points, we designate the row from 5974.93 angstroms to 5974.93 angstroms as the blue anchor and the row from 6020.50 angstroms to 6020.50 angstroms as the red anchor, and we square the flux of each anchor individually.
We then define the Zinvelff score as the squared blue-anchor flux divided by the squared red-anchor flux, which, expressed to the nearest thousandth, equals 1.201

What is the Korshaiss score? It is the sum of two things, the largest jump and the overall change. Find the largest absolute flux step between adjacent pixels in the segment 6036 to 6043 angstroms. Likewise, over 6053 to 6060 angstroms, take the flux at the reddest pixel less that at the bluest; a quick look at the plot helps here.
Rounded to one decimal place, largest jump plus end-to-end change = 0.4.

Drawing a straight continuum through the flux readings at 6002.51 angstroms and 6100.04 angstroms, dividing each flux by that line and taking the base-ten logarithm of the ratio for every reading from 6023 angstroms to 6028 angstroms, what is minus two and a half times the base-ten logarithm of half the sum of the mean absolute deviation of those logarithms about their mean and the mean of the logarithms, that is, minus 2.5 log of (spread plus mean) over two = 5.28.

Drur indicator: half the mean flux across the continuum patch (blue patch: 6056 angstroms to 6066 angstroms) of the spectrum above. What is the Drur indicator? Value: 4.21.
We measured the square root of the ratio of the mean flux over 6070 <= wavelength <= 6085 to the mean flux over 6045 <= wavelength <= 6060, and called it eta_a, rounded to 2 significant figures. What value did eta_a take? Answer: 0.99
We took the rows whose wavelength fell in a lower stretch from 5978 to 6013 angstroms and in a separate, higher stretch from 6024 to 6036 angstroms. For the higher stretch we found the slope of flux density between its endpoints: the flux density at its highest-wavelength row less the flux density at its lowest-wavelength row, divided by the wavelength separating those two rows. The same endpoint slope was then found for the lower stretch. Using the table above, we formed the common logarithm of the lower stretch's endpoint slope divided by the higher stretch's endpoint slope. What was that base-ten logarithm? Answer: -1.7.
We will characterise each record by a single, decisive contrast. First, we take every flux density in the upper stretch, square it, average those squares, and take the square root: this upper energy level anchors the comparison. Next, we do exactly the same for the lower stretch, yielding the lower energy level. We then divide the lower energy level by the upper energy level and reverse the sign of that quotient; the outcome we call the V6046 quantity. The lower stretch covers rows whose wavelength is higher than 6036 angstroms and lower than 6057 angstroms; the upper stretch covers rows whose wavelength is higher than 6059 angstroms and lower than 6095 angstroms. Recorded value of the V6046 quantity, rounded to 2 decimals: -1.02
